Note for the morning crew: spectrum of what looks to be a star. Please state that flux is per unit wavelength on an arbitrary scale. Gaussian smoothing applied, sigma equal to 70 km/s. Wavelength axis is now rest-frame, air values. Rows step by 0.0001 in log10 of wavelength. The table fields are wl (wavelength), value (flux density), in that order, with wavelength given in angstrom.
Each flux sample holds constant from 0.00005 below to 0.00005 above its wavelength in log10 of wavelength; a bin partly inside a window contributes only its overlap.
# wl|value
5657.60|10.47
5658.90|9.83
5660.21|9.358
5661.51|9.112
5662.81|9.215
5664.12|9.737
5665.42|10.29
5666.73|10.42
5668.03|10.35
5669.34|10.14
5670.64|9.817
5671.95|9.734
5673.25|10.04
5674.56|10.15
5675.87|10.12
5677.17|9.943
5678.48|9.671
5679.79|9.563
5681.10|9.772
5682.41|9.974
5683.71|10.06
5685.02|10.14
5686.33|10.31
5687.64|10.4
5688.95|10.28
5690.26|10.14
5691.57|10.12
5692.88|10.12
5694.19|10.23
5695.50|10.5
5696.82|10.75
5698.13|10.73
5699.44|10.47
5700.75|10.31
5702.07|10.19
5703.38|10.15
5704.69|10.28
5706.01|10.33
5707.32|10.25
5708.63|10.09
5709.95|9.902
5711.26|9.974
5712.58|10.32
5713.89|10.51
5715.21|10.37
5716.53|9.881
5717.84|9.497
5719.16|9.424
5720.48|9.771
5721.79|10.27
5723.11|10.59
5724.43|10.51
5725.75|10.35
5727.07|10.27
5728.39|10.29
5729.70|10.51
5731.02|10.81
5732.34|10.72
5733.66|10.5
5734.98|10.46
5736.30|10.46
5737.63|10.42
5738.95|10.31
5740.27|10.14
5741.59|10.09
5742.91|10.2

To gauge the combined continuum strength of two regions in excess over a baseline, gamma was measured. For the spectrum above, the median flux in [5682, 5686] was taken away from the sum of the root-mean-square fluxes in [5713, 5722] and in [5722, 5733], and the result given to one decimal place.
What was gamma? 10.4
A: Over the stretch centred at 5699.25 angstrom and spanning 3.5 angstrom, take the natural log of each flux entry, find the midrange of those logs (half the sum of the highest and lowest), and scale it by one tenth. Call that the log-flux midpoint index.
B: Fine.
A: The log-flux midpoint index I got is 0.235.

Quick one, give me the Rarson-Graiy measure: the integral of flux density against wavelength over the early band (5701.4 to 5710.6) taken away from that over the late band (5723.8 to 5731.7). -11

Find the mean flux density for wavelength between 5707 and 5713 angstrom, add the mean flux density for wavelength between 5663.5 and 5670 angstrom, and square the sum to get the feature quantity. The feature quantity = 412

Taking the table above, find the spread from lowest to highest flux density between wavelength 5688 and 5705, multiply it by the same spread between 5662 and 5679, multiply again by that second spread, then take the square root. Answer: 1.0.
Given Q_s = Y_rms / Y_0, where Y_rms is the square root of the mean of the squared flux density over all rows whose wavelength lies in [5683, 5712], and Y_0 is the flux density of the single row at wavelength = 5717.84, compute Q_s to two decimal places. 1.08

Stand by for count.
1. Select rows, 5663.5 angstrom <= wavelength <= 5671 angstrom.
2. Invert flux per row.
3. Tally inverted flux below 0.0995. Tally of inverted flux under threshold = 4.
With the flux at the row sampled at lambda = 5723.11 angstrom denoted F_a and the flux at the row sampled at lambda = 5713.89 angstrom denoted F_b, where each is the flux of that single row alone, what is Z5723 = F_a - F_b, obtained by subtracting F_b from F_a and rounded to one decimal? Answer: 0.1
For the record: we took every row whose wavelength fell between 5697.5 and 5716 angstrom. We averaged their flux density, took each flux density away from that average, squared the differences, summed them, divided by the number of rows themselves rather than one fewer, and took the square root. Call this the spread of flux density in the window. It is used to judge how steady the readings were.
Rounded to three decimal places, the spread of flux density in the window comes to 0.208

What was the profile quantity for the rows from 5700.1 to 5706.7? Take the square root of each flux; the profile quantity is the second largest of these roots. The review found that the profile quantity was 3.211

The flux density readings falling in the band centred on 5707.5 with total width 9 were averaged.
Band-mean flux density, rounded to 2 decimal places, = 10.14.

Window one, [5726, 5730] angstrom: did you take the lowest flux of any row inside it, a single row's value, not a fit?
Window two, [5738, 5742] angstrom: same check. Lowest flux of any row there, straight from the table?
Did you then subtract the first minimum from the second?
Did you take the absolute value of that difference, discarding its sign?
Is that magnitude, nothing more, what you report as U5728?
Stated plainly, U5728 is 0.2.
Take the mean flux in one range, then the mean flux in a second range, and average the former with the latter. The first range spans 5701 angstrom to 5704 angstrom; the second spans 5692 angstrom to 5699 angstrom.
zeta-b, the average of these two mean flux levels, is 10.3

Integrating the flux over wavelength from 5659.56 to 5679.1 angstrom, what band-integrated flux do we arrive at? 193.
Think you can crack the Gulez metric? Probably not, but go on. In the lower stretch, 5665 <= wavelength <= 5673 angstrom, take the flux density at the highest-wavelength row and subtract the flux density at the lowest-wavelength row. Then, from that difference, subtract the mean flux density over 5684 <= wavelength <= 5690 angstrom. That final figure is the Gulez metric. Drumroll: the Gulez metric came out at -10.8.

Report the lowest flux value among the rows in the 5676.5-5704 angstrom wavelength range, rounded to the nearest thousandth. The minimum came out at 9.563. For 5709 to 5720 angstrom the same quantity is 9.424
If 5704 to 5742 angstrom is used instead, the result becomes 9.424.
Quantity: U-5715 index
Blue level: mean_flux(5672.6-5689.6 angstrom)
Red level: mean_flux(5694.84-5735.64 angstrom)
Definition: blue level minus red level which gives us -0.3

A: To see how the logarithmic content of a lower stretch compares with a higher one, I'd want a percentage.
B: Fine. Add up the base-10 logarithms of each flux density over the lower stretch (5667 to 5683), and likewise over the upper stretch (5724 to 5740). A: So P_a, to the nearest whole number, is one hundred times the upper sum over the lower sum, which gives 102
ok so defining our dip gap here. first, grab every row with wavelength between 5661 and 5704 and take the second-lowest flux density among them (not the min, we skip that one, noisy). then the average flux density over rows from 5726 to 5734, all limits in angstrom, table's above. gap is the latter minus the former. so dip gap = 1.3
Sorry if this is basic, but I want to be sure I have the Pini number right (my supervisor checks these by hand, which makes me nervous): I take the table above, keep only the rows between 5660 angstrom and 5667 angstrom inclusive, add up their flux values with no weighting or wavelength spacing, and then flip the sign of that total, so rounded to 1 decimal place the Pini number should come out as -58.1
